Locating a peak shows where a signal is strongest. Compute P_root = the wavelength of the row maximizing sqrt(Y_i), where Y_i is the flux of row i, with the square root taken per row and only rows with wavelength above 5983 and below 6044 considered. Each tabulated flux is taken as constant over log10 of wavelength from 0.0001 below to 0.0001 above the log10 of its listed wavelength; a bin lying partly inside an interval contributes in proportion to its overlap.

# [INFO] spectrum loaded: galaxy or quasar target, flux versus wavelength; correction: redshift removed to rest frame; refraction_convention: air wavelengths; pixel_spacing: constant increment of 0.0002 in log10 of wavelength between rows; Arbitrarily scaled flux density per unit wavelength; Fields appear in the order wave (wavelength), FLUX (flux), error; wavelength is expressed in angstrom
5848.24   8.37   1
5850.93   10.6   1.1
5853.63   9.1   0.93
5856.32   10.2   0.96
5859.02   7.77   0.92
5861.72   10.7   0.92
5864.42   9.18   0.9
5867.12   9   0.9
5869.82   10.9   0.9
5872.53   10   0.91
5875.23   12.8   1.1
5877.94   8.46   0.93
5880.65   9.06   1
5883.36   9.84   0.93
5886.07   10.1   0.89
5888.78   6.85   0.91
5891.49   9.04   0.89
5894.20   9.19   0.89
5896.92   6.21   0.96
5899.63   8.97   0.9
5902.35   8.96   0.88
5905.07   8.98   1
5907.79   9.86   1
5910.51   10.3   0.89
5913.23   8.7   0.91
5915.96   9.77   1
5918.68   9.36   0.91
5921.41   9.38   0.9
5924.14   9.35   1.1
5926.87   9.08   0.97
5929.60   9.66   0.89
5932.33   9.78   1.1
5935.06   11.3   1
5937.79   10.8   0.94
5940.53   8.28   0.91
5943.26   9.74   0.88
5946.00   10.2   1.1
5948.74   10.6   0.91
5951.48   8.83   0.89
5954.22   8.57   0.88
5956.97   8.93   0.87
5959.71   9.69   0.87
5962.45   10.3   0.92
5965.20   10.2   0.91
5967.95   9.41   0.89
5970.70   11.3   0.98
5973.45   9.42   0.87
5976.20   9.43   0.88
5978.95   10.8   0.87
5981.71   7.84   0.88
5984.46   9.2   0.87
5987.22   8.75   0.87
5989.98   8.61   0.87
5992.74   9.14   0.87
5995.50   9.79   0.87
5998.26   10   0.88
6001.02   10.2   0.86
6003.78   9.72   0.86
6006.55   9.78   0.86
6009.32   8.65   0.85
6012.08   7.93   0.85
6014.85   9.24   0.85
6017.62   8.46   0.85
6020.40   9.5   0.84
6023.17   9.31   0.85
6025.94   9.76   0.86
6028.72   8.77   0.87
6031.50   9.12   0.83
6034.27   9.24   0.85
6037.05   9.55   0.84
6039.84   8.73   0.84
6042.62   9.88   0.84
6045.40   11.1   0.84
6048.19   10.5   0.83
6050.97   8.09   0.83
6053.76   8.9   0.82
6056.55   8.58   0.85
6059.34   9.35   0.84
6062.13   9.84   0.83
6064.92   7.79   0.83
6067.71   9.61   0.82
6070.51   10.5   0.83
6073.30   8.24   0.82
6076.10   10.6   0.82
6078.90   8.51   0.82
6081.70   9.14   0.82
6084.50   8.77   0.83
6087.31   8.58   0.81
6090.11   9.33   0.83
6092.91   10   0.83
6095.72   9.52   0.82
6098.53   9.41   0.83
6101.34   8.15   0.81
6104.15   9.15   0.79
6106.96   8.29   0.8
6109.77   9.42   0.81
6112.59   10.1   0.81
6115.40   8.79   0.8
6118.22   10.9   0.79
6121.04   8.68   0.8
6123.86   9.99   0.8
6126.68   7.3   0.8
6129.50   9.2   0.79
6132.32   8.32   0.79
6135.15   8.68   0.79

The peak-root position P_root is 6001.02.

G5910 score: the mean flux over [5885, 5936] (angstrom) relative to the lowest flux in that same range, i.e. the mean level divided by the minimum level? 1.48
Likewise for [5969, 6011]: 1.21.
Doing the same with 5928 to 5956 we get 1.18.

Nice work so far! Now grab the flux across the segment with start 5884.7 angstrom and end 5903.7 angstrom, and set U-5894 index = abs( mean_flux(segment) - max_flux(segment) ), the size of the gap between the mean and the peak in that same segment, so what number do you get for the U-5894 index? 1.6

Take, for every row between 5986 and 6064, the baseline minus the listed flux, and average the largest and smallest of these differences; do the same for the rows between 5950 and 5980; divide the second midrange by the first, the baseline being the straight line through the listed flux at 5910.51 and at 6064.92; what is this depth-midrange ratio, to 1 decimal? 0.4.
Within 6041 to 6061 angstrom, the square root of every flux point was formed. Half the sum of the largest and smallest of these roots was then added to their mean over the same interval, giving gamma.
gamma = 6.16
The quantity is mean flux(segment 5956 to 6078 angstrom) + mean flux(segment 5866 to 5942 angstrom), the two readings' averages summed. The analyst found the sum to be 18.8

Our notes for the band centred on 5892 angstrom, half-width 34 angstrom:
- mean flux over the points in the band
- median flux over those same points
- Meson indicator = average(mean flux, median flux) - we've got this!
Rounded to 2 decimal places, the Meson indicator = 9.25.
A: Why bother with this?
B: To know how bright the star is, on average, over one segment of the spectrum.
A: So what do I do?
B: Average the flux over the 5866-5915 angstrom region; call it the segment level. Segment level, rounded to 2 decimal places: 9.29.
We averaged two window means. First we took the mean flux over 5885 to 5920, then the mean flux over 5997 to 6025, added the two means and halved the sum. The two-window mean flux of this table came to 9.11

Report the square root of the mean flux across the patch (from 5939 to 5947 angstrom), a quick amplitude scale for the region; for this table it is 3.07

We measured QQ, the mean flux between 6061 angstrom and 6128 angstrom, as 9.19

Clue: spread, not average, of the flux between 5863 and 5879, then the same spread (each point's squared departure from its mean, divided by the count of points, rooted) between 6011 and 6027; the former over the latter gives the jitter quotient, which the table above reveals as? 2.3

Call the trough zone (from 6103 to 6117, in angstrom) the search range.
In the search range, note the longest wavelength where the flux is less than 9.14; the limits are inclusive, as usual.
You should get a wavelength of 6115.40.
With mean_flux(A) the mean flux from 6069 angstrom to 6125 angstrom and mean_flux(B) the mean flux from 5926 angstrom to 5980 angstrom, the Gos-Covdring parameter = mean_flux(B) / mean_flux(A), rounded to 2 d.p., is 1.06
